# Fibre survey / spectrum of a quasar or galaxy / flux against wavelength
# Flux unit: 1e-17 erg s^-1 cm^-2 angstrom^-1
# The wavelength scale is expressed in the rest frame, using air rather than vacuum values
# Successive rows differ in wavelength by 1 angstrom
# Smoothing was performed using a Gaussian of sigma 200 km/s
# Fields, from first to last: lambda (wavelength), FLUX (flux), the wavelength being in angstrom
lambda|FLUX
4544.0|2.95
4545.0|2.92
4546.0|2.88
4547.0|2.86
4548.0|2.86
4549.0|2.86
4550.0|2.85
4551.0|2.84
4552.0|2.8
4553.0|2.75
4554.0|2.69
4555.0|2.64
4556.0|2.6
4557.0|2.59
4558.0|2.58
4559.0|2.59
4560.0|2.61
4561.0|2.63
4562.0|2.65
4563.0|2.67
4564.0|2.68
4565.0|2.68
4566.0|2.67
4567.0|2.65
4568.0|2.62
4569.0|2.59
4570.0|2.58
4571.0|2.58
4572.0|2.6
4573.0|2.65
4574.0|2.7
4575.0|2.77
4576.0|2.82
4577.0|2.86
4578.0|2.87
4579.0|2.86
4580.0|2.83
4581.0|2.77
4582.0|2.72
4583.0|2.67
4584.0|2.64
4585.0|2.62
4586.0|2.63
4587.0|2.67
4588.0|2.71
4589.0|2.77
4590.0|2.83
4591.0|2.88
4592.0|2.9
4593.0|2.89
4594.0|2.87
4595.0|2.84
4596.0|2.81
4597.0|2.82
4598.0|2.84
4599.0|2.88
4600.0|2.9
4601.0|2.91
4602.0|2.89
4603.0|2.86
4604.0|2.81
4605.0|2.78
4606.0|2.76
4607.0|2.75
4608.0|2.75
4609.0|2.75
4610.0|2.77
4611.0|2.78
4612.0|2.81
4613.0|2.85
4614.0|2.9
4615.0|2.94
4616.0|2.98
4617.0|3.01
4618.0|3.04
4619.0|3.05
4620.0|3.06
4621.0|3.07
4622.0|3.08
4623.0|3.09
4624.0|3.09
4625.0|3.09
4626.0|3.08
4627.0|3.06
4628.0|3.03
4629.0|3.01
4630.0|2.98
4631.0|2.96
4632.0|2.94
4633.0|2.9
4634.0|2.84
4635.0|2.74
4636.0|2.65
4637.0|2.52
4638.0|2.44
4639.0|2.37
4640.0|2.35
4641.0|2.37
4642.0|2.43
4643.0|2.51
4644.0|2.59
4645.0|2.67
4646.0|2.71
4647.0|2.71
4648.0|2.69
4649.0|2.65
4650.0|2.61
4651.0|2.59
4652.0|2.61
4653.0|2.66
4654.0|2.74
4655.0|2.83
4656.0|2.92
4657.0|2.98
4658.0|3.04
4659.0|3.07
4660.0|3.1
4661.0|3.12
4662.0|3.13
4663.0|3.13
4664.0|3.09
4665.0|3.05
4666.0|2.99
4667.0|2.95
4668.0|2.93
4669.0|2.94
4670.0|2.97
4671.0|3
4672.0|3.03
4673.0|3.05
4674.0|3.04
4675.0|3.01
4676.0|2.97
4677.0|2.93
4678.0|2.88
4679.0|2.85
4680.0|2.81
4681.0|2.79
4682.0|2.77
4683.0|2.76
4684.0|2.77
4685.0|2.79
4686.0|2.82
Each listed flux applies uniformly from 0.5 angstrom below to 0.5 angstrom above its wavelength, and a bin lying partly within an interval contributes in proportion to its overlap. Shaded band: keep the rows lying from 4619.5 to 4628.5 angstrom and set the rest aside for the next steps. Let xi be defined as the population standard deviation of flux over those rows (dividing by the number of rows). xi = 0.019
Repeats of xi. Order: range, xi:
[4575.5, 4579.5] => 0.019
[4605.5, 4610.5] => 0.008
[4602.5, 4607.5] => 0.040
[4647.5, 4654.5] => 0.049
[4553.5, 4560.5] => 0.036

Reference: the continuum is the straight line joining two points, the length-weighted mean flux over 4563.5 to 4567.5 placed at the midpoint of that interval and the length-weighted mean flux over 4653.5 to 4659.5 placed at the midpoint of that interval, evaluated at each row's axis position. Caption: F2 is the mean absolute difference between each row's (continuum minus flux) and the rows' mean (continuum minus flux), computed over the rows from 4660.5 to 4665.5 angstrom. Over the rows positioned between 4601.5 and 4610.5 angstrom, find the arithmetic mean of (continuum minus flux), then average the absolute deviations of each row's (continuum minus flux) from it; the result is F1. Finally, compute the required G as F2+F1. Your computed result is 0.078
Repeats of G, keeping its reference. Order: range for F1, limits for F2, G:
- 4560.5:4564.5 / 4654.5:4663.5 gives 0.093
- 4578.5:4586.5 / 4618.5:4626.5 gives 0.092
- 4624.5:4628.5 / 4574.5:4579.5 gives 0.052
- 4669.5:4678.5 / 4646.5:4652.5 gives 0.091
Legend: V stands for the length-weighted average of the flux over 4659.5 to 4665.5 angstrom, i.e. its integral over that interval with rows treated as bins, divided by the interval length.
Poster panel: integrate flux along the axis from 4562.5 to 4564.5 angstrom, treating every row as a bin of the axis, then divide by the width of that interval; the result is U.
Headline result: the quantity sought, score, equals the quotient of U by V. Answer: 0.86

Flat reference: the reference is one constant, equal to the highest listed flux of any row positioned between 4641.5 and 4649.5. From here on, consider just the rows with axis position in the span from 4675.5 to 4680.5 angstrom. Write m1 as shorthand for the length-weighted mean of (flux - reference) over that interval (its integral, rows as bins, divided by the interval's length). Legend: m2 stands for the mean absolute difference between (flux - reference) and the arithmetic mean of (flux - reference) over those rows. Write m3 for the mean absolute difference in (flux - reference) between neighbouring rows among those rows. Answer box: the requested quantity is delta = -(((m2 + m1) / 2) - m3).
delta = -0.07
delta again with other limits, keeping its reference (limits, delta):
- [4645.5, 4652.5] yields 0.03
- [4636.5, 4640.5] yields 0.17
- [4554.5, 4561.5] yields 0.06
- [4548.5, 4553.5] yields -0.05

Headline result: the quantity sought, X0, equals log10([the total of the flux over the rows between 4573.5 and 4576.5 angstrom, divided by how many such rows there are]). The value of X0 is 0.44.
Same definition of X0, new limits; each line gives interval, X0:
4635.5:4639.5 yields 0.40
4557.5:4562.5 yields 0.42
